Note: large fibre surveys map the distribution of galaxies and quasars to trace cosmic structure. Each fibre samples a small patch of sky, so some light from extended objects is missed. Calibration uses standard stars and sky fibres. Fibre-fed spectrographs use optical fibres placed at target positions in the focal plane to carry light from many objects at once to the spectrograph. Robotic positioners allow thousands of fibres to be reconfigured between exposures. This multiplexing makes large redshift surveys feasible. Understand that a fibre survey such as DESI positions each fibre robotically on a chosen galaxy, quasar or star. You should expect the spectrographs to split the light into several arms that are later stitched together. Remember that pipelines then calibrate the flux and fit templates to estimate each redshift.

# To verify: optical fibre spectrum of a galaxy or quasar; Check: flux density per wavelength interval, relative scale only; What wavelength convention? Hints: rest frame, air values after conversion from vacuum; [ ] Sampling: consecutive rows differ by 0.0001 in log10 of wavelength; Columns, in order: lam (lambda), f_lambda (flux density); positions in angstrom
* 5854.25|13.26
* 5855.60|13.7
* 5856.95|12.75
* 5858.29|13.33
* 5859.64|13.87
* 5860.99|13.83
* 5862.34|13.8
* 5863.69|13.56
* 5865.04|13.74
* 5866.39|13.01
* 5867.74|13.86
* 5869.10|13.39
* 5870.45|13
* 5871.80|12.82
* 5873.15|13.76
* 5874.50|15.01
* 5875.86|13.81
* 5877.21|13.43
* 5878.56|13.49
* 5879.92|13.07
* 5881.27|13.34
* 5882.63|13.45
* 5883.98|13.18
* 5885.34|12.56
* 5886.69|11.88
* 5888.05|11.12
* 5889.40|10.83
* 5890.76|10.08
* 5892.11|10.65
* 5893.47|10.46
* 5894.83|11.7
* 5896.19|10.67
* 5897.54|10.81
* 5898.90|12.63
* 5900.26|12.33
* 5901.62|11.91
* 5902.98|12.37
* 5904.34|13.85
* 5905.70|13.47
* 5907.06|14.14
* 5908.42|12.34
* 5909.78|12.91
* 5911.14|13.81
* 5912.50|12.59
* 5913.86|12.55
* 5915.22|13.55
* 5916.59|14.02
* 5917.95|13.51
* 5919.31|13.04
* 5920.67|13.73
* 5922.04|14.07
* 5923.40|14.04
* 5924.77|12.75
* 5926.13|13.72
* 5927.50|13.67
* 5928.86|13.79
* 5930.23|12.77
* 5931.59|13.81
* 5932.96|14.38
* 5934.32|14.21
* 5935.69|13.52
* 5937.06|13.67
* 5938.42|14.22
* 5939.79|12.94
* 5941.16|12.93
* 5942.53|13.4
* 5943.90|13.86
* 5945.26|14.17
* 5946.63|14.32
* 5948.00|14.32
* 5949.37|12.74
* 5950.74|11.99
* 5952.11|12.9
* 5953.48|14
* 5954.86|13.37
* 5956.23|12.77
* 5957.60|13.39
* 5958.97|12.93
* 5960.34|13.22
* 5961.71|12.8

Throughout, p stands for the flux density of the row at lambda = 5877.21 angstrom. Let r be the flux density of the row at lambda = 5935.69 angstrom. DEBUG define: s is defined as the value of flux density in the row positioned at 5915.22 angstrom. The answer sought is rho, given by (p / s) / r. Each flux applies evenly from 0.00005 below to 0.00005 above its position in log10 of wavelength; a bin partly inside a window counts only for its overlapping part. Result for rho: 0.073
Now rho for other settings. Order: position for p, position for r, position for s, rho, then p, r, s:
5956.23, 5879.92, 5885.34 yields 0.078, 12.77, 13.07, 12.56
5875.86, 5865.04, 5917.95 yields 0.074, 13.81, 13.74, 13.51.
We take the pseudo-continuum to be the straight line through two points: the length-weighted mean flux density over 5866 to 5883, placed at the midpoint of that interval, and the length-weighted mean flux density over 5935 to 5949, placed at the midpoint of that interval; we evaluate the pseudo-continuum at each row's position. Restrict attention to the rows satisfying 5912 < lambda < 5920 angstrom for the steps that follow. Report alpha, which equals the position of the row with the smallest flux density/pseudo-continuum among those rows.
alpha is 5913.86 angstrom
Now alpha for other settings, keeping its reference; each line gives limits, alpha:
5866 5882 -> 5871.80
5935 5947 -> 5941.16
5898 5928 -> 5901.62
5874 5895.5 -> 5890.76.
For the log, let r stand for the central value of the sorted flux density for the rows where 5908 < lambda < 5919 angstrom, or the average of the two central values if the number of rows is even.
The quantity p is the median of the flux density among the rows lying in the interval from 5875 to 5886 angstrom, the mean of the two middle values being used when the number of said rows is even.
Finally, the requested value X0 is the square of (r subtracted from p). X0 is 0.03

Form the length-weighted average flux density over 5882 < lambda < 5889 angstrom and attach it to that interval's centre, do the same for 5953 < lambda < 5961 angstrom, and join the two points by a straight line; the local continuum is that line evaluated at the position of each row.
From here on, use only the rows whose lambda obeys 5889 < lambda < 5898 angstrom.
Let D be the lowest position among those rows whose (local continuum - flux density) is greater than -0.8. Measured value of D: 5889.40 angstrom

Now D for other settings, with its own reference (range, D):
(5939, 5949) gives 5939.79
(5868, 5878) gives 5871.80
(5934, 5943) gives 5935.69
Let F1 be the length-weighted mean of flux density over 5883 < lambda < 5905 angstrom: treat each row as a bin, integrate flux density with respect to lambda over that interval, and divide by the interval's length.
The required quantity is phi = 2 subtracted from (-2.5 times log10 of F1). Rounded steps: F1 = 11.7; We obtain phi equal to -4.67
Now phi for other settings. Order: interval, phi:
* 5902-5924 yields -4.81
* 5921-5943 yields -4.84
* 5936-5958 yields -4.82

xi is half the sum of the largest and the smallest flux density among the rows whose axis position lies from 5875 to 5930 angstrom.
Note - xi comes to 12.1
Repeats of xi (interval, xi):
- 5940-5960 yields 13.2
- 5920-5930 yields 13.4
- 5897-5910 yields 12.5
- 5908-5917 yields 13.2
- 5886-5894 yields 11.0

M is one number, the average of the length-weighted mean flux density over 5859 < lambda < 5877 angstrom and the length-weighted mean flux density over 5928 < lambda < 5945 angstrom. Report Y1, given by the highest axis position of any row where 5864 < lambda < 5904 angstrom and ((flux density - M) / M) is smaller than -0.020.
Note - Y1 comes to 5902.98 angstrom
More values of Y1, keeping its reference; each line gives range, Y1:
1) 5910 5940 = 5939.79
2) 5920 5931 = 5930.23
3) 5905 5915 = 5913.86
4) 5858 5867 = 5866.39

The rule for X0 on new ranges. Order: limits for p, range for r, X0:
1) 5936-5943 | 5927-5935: 0.16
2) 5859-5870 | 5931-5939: 0.06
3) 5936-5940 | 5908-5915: 1.17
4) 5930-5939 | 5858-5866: 0.00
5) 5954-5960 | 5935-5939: 0.27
